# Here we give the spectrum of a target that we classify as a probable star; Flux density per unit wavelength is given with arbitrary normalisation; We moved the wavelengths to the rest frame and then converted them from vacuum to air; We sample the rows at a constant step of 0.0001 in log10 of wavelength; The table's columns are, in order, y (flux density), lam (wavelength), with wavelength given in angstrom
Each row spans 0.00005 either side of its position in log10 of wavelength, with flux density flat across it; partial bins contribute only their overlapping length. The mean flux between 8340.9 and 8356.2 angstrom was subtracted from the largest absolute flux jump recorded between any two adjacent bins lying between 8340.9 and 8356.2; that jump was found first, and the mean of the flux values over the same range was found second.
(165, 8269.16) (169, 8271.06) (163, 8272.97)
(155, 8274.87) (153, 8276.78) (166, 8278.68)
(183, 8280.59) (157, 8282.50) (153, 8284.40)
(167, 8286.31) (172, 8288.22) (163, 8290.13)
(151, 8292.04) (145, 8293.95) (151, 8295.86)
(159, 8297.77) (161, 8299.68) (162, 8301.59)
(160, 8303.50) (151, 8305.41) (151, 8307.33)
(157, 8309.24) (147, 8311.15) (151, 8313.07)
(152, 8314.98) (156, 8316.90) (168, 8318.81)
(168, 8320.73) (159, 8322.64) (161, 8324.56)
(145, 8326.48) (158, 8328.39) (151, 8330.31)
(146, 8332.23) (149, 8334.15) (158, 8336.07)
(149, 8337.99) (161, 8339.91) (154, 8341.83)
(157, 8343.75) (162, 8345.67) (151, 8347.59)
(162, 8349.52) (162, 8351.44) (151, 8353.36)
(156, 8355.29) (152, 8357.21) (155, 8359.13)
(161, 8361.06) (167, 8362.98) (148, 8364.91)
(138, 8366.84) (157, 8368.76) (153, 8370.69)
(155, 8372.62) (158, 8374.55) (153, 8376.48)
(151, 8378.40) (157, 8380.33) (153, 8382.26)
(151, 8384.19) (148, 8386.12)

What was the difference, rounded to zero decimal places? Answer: -146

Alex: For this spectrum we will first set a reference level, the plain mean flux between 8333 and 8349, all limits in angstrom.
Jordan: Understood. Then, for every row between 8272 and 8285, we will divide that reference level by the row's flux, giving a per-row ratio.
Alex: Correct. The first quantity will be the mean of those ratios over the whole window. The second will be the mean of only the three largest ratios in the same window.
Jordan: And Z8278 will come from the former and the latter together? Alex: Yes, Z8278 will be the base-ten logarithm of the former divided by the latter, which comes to -0.020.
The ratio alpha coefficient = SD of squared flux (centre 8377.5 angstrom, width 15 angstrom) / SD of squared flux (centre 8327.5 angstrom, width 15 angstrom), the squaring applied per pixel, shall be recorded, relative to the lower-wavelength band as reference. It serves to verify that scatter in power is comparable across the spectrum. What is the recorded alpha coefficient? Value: 0.3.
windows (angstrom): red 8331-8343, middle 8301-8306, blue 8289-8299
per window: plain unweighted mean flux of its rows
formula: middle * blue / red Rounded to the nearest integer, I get 159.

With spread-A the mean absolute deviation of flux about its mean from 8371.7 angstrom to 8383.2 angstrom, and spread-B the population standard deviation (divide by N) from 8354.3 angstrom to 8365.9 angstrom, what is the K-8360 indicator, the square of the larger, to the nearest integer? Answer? 38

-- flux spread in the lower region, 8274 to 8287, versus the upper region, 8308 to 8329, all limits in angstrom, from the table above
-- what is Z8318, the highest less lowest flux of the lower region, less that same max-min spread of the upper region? 7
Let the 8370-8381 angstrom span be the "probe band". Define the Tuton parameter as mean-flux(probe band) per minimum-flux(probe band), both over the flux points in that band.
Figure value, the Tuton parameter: 1.023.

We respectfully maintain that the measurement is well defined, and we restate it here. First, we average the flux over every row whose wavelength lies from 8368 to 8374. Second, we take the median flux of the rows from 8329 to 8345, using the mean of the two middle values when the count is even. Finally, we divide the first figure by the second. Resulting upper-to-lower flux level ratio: 1.02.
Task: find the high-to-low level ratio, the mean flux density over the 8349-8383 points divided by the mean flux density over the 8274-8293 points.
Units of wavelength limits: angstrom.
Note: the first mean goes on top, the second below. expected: 0.956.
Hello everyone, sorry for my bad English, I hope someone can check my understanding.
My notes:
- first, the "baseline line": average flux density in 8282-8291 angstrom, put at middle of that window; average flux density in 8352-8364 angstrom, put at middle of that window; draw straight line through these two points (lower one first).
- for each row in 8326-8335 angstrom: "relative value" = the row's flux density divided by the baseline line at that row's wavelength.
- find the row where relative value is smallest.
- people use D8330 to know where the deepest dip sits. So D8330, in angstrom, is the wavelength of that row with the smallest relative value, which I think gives 8326.48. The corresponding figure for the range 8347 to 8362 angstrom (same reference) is 8347.59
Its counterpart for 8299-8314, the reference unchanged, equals 8311.15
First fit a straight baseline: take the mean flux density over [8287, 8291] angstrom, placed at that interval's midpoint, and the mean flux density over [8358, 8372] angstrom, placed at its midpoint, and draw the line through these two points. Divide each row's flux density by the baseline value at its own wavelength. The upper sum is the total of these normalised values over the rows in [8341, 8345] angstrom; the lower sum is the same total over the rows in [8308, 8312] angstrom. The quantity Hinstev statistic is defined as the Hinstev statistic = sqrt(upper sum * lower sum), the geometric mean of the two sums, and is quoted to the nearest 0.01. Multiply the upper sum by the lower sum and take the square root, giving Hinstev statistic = 1.91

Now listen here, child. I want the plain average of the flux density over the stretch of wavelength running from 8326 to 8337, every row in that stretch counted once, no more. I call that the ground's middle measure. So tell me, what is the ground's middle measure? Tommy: 151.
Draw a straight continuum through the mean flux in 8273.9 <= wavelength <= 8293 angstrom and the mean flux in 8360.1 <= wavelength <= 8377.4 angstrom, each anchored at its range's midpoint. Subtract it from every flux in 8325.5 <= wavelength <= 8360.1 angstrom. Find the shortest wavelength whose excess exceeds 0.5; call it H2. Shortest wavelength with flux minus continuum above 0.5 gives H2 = 8336.07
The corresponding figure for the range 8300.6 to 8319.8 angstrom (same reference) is 8301.59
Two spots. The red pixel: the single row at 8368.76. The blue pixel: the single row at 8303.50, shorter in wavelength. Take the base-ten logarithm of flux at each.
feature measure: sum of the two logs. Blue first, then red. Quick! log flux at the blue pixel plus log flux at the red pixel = 4.40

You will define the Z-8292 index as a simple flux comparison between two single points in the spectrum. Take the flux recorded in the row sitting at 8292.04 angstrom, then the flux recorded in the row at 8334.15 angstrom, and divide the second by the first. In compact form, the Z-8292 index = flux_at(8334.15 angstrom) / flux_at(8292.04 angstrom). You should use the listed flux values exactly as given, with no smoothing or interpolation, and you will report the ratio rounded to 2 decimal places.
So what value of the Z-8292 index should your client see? 0.99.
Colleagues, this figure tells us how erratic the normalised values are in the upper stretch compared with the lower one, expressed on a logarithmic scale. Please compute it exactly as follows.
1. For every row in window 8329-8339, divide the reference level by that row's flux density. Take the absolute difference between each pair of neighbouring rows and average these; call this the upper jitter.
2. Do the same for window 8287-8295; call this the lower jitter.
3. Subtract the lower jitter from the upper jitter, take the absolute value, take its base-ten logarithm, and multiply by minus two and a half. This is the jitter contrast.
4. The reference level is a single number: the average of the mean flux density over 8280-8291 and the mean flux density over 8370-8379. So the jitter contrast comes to 4.8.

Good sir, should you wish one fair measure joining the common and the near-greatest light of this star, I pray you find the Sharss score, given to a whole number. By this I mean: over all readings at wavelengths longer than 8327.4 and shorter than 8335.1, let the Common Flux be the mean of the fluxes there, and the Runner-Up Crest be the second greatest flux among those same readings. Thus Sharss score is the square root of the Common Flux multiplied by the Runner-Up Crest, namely 151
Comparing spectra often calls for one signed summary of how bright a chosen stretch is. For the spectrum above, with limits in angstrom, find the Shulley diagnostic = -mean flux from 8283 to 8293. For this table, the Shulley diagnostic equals -161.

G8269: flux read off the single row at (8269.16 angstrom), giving 165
